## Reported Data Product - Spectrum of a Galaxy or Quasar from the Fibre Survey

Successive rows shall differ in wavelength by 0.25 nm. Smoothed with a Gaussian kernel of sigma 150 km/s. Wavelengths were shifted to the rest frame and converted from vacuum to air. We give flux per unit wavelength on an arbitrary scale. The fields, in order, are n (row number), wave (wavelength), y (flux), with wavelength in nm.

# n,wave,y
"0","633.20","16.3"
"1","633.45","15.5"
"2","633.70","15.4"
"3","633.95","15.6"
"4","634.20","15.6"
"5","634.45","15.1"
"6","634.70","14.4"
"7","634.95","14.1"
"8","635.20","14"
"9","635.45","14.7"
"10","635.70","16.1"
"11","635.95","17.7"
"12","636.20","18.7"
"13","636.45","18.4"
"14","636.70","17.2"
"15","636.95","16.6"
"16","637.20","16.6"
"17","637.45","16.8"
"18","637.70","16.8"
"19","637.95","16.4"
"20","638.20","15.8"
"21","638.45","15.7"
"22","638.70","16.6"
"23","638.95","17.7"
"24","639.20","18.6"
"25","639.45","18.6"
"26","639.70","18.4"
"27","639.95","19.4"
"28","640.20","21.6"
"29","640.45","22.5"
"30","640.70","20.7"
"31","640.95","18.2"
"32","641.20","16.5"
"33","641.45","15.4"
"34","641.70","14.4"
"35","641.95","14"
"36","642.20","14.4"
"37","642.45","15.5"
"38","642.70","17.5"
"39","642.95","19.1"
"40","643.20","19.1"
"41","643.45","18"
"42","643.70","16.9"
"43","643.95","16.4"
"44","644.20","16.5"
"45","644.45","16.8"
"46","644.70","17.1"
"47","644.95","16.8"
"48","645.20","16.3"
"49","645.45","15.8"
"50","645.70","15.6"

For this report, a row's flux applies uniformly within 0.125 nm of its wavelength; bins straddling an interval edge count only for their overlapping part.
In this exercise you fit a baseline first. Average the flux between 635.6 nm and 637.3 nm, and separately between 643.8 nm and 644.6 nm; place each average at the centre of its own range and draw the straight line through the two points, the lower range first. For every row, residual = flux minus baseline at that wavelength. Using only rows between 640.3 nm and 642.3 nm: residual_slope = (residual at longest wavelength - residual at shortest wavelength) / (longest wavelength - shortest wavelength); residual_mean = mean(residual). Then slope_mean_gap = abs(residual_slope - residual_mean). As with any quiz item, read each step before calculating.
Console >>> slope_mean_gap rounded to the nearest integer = 5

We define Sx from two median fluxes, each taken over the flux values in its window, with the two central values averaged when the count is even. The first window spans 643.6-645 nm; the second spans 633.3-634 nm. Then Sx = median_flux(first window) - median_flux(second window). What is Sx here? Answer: 1.3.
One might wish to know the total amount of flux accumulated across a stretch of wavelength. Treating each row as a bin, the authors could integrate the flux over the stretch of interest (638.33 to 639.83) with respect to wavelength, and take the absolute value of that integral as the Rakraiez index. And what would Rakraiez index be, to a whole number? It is 26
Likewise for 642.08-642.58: 7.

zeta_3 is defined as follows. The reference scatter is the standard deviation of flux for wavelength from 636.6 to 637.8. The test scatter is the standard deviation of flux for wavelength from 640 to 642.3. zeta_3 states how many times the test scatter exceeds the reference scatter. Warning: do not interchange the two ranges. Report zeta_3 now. 14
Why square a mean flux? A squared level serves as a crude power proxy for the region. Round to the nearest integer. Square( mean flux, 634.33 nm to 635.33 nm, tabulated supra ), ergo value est 207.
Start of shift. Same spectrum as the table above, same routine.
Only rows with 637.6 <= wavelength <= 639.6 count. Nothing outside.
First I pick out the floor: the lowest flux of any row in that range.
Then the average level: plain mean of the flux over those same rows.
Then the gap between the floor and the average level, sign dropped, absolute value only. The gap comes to 1.3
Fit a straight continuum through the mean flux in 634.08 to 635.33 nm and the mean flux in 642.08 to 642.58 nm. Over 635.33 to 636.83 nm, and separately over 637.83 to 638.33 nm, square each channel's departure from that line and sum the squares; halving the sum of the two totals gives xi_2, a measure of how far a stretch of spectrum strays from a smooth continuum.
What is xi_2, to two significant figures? 25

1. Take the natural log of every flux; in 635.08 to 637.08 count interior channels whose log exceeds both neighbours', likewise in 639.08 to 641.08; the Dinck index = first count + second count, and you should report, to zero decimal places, 2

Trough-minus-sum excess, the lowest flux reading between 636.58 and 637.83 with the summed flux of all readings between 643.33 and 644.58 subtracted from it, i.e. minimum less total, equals -68.0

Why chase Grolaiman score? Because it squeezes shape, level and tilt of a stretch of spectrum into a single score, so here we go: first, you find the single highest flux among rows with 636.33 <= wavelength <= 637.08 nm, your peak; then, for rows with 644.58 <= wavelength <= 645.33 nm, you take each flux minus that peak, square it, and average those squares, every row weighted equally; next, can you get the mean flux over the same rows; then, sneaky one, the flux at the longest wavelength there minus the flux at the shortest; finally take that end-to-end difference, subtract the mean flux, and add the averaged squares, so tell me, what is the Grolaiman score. -14.6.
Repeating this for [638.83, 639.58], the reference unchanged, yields -17.2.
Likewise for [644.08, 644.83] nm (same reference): -13.6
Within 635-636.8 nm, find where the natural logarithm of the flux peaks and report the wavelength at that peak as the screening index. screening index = 636.20 nm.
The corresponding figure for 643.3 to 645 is 643.45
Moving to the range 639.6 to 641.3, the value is 640.45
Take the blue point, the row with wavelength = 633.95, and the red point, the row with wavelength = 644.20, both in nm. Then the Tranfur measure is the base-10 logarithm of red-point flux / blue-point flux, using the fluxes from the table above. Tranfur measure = 0.02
